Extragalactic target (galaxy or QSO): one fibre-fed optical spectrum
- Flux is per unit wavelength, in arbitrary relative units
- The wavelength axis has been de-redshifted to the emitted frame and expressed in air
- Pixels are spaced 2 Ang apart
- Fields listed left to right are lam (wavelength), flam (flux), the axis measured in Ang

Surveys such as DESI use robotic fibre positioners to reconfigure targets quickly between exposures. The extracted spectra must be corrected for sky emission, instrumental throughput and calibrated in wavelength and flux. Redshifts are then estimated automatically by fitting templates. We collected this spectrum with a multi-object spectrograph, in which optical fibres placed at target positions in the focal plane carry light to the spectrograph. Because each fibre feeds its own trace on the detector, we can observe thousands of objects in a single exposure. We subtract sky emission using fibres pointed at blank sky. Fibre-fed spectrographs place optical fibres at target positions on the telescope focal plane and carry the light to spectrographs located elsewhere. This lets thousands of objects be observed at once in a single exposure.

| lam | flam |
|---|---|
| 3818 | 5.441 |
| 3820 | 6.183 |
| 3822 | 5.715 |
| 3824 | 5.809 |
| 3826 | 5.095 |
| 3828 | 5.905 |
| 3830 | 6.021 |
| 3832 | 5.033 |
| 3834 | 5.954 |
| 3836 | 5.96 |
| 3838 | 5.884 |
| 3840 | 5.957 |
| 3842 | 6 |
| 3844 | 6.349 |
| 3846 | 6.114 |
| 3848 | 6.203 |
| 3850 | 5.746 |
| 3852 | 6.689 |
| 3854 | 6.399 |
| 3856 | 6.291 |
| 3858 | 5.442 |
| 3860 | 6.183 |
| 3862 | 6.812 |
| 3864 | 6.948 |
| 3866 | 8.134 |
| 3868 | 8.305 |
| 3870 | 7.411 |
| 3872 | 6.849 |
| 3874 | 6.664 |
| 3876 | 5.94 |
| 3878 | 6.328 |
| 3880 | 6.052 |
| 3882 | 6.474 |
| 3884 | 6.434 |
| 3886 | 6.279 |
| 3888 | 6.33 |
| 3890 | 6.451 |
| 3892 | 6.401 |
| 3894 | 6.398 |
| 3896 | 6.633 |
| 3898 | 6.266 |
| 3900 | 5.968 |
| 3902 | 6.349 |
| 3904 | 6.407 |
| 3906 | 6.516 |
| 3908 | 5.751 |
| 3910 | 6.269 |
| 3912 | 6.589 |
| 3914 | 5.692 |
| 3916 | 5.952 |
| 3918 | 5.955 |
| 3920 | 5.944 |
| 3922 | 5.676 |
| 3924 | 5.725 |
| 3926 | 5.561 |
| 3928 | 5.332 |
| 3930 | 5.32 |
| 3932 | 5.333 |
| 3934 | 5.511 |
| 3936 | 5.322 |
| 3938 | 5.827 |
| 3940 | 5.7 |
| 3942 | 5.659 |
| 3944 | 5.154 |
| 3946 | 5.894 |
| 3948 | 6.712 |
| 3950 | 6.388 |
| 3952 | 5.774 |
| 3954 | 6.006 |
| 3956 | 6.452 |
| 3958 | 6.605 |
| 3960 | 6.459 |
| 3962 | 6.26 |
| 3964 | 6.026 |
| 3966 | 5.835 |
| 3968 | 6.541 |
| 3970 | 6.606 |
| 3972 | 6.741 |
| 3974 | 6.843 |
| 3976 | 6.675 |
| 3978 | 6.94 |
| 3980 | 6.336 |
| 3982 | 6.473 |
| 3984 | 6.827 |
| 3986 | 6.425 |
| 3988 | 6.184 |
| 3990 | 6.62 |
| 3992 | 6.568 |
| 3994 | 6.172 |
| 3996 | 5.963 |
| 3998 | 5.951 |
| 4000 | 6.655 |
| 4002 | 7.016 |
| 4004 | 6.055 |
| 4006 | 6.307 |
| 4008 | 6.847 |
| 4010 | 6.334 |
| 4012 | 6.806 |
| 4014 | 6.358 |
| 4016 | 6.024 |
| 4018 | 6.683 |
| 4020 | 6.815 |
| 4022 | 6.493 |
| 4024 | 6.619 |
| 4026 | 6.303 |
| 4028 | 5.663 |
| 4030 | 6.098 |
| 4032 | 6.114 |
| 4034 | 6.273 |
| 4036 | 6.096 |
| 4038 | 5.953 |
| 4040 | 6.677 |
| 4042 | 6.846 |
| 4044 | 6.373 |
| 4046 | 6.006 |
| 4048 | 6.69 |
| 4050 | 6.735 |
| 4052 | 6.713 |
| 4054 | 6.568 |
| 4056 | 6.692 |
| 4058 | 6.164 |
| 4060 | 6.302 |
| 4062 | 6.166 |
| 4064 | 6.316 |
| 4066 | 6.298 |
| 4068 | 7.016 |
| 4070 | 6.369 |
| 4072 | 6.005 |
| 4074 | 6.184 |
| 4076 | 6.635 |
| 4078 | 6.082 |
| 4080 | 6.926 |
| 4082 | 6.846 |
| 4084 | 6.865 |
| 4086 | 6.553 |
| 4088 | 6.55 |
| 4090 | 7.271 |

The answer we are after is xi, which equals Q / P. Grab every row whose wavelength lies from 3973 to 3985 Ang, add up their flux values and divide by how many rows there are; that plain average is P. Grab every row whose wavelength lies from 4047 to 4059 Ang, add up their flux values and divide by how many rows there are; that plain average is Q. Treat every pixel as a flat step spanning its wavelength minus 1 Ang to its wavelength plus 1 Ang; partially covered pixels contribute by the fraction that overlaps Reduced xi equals 0.99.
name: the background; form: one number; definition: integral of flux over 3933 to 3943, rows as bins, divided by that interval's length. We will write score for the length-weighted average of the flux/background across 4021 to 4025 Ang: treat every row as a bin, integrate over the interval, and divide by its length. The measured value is 1.17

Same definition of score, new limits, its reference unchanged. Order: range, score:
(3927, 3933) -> 0.95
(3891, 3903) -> 1.13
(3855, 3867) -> 1.18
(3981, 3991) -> 1.16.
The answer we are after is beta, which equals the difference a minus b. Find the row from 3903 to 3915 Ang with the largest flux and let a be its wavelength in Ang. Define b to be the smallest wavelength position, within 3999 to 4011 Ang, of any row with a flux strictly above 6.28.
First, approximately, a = 3912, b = 4000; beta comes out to -88 Ang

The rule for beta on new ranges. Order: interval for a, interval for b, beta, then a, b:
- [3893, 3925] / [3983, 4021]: -88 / 3896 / 3984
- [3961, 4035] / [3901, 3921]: 100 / 4002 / 3902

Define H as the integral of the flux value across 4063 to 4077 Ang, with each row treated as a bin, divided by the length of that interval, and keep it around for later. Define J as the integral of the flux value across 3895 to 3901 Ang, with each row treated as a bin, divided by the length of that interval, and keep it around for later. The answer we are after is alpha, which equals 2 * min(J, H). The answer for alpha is 12.6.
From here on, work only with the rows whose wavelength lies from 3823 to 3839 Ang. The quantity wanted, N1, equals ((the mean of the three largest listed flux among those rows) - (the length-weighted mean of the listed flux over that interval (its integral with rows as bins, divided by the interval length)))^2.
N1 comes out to 0.07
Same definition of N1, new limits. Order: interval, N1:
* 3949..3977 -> 0.14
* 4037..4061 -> 0.08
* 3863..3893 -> 1.48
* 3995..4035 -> 0.27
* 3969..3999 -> 0.15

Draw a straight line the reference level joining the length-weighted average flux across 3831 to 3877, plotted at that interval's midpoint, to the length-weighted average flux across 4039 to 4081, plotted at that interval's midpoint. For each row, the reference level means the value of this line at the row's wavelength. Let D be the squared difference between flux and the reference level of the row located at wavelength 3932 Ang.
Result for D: 1.20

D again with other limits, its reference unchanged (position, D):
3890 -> 0.00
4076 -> 0.03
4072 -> 0.21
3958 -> 0.03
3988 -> 0.07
